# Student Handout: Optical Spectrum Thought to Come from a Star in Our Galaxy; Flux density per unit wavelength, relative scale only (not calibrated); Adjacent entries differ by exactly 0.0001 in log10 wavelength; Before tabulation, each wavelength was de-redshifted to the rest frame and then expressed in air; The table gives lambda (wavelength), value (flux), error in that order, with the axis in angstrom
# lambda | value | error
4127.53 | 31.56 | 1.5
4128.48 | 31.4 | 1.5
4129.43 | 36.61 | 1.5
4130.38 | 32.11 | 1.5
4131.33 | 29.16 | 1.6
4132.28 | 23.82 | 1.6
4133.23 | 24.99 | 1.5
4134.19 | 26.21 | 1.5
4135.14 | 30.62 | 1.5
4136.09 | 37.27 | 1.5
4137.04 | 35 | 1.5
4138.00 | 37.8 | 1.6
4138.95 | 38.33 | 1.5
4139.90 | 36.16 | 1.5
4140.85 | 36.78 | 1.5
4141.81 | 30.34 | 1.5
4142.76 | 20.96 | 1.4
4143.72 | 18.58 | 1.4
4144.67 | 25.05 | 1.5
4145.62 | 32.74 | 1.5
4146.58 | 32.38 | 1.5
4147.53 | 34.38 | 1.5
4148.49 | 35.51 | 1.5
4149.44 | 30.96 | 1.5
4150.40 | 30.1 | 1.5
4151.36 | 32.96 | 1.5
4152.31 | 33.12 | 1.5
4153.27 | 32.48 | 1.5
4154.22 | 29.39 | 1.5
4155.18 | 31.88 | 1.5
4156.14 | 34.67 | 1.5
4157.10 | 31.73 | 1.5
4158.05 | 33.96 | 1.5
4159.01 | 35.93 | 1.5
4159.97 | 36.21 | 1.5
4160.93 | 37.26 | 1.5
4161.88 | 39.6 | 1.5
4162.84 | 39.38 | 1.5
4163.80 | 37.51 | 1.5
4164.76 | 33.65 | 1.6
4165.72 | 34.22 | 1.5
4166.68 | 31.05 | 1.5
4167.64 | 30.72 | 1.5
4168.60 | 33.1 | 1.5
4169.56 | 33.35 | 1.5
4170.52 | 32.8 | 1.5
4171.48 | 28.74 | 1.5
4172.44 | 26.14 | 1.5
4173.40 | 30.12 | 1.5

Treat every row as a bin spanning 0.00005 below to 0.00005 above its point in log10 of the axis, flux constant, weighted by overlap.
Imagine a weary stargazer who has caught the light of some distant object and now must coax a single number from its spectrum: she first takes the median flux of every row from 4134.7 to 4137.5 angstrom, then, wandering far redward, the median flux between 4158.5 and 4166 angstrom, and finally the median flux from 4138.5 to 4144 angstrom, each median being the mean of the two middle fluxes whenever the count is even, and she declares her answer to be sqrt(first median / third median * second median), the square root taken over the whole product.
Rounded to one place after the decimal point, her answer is 6.2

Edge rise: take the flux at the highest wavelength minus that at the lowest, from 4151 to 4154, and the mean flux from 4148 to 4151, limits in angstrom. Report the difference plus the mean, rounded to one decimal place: 31.7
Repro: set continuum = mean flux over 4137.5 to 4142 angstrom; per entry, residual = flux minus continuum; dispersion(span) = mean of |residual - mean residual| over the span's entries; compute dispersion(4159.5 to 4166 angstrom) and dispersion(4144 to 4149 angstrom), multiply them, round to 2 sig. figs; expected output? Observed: 5.1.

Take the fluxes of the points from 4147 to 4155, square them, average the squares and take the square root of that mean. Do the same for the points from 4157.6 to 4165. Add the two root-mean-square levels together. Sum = 69.2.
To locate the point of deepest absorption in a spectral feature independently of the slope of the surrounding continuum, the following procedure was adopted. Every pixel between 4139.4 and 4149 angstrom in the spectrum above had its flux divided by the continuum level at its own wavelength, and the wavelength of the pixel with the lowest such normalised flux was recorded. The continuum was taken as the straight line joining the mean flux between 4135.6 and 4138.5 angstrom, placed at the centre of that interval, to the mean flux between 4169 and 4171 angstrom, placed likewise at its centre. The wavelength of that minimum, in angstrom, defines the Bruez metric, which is 4143.72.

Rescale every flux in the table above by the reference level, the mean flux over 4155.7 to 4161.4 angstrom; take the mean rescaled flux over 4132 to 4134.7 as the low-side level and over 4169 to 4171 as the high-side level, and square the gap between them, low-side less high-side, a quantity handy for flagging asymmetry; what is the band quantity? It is 0.05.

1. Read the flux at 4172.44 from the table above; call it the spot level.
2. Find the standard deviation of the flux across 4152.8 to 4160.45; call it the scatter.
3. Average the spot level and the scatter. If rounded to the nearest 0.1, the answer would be 14.2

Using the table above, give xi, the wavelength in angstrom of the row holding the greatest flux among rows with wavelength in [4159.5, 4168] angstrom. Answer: 4161.88 angstrom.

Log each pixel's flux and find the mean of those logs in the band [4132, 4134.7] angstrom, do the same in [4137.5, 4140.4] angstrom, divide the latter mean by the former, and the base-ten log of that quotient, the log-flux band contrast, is 0.051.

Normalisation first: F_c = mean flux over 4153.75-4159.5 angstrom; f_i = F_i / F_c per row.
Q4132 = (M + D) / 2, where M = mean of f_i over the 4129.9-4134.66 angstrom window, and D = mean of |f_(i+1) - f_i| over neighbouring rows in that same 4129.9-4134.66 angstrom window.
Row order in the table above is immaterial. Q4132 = 0.45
